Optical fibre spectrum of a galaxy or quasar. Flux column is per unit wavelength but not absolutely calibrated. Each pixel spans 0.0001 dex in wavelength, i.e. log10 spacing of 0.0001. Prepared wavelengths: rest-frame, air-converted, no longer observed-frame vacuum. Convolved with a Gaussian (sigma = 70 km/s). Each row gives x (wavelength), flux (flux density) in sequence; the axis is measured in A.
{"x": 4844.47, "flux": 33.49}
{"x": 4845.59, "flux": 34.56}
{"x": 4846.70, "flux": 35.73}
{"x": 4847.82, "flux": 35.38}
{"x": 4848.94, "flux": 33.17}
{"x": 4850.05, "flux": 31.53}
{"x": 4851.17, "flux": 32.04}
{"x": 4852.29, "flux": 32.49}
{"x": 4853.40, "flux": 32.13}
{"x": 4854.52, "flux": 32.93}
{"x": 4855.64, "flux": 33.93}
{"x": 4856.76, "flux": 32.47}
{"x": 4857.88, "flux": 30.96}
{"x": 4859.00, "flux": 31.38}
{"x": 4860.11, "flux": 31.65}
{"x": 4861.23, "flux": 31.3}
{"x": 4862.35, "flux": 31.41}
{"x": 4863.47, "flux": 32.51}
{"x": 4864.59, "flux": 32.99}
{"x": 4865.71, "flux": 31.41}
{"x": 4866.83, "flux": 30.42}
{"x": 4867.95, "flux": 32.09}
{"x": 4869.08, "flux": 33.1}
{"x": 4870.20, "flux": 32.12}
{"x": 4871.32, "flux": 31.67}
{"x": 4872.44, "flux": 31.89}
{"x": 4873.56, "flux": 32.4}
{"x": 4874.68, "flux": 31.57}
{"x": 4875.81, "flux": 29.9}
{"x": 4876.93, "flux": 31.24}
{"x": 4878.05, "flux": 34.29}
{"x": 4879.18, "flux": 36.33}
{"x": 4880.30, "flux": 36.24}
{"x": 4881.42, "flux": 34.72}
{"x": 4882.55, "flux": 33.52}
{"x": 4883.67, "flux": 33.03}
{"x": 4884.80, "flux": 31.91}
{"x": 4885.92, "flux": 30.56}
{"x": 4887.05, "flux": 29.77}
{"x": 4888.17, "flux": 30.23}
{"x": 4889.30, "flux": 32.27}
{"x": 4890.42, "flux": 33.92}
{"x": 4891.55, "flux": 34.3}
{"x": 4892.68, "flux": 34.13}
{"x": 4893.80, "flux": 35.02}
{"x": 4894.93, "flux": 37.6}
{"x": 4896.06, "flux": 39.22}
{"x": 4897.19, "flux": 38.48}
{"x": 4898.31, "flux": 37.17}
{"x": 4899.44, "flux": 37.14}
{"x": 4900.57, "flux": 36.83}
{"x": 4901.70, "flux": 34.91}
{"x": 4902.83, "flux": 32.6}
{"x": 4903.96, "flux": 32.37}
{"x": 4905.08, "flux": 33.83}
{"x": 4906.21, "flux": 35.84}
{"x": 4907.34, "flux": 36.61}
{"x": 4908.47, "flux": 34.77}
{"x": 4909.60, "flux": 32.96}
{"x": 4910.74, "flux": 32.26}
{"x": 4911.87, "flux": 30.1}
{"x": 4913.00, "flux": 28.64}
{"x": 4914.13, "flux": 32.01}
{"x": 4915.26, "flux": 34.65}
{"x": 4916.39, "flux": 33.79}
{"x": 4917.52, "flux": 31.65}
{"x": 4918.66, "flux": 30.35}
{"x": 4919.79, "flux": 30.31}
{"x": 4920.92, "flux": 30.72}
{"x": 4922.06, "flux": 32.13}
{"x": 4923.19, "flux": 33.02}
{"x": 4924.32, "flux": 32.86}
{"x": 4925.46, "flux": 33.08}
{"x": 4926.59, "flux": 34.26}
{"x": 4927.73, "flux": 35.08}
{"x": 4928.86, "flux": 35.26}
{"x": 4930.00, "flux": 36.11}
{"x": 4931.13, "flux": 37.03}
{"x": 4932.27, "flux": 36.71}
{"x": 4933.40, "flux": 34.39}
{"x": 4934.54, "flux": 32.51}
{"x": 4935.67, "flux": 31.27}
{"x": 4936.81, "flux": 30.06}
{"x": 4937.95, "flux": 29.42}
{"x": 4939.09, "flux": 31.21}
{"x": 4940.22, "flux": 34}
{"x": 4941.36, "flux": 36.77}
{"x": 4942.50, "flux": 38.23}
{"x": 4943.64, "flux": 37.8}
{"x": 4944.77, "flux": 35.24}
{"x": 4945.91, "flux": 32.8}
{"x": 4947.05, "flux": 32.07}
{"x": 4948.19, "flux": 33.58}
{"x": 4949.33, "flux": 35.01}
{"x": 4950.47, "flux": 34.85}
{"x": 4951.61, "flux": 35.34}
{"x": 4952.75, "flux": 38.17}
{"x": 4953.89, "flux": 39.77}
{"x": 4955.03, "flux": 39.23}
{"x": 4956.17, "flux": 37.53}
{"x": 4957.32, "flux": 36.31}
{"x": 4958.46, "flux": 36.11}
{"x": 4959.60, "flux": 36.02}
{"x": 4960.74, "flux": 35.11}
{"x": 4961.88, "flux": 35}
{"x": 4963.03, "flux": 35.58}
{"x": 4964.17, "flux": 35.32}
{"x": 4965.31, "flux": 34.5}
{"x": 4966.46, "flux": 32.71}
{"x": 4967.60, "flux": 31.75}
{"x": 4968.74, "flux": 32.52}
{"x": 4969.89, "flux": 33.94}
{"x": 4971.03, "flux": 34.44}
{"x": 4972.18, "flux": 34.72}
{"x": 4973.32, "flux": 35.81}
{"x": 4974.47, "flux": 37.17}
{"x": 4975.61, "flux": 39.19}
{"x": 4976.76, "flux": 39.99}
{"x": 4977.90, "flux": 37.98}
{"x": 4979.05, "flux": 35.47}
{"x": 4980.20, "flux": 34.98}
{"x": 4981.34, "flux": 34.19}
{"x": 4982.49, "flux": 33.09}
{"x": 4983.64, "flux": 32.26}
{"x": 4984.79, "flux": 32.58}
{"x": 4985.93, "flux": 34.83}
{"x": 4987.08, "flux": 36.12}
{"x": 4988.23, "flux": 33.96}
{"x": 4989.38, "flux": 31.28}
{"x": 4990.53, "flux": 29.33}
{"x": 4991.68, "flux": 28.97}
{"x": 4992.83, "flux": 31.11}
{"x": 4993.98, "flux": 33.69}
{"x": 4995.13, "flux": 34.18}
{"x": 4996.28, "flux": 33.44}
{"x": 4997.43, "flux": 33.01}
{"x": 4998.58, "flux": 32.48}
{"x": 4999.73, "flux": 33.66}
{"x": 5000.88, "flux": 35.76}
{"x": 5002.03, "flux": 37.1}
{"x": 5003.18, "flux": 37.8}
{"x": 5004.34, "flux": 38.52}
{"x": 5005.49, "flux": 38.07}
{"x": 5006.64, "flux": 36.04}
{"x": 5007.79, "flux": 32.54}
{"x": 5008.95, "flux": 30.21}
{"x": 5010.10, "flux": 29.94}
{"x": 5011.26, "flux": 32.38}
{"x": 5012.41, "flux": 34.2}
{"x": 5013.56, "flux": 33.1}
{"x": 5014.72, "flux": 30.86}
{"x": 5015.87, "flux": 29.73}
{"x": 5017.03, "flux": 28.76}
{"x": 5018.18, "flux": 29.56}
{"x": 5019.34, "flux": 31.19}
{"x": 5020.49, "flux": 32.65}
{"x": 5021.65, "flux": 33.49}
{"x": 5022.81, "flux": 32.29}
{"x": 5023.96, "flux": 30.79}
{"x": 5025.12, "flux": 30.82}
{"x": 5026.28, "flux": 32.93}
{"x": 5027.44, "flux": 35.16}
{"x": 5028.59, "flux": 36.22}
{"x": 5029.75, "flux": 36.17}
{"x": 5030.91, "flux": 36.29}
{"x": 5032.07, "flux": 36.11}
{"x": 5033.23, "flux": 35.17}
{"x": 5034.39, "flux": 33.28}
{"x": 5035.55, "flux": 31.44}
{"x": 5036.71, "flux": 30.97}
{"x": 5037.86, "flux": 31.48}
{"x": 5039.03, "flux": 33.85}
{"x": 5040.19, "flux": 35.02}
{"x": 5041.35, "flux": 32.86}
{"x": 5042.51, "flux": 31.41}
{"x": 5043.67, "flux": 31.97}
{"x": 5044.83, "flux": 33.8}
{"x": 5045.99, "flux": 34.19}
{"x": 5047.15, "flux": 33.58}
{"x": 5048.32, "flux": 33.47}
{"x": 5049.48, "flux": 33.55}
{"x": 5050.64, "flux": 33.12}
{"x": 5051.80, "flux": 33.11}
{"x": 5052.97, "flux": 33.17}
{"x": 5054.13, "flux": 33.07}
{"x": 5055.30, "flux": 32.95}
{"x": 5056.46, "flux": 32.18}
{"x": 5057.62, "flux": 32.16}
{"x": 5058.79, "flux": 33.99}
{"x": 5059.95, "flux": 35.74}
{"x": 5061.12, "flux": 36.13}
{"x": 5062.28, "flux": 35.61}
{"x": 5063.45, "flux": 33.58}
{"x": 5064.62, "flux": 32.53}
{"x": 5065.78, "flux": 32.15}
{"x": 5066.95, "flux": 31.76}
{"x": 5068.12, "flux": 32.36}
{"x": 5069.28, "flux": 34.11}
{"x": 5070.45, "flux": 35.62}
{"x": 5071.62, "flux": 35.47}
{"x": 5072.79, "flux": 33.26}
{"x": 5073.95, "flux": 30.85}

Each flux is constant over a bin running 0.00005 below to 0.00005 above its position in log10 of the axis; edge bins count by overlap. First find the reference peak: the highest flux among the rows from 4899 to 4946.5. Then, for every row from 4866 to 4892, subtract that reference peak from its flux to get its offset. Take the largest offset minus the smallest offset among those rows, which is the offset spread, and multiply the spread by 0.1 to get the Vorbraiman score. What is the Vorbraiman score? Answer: 0.66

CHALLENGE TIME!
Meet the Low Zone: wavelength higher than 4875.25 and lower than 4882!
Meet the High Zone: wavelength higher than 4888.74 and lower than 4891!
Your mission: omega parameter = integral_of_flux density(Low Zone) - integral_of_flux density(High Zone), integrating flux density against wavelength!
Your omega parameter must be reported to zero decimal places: 153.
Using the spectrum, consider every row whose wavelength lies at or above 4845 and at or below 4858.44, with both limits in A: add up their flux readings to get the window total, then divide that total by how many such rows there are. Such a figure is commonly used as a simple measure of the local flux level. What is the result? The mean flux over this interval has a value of 33.1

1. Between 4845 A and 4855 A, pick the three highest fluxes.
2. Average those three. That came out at 35.2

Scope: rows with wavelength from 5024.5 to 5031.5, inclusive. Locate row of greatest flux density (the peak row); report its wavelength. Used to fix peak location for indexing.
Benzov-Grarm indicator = 5030.91 A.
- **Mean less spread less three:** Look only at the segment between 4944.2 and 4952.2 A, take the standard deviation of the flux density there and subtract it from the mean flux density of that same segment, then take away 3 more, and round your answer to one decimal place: 29.9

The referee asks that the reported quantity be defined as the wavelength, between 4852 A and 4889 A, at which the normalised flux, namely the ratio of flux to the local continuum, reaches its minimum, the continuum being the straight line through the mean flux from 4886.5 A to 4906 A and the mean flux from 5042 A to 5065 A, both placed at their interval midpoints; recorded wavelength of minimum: 4887.05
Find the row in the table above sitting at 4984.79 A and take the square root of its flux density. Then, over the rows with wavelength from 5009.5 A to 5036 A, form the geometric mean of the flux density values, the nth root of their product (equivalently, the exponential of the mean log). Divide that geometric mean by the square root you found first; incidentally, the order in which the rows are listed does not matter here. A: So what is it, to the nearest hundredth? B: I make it 5.72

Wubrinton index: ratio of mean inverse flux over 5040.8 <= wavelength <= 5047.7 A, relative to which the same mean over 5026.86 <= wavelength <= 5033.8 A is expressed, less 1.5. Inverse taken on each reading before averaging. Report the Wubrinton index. -0.58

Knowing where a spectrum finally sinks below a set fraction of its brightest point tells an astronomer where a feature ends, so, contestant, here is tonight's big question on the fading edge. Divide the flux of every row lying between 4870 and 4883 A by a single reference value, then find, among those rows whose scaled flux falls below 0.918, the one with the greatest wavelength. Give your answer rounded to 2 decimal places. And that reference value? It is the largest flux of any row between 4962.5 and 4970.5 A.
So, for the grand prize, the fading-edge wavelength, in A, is 4876.93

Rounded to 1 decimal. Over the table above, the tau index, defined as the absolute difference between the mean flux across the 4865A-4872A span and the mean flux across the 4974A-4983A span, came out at 4.7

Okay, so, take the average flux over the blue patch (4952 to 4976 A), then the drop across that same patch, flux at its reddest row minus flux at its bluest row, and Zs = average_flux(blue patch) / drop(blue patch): 35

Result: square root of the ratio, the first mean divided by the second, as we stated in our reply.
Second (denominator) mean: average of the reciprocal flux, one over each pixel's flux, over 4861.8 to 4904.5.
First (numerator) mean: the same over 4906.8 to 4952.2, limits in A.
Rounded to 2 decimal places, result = 1.00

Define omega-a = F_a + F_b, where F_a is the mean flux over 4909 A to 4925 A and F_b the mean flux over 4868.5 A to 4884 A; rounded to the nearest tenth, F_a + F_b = 64.8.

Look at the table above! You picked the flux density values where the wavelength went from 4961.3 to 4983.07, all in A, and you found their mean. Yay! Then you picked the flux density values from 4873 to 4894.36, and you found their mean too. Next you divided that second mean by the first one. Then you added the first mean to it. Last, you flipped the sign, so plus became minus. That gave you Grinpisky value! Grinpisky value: -36.1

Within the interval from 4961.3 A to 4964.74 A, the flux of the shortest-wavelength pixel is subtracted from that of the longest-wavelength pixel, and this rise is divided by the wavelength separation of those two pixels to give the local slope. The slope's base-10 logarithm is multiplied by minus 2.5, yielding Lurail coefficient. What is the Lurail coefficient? 2.1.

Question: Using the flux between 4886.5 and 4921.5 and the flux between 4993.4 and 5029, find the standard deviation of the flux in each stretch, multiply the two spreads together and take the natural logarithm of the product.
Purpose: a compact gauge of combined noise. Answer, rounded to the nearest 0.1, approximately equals 2.0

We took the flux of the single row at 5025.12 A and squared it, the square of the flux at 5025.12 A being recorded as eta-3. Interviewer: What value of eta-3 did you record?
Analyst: 950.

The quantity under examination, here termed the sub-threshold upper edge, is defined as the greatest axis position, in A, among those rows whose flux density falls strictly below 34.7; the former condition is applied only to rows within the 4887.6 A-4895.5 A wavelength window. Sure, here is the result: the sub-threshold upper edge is 4892.68 A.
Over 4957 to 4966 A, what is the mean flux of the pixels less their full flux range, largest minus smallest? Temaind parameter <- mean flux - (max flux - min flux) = 34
